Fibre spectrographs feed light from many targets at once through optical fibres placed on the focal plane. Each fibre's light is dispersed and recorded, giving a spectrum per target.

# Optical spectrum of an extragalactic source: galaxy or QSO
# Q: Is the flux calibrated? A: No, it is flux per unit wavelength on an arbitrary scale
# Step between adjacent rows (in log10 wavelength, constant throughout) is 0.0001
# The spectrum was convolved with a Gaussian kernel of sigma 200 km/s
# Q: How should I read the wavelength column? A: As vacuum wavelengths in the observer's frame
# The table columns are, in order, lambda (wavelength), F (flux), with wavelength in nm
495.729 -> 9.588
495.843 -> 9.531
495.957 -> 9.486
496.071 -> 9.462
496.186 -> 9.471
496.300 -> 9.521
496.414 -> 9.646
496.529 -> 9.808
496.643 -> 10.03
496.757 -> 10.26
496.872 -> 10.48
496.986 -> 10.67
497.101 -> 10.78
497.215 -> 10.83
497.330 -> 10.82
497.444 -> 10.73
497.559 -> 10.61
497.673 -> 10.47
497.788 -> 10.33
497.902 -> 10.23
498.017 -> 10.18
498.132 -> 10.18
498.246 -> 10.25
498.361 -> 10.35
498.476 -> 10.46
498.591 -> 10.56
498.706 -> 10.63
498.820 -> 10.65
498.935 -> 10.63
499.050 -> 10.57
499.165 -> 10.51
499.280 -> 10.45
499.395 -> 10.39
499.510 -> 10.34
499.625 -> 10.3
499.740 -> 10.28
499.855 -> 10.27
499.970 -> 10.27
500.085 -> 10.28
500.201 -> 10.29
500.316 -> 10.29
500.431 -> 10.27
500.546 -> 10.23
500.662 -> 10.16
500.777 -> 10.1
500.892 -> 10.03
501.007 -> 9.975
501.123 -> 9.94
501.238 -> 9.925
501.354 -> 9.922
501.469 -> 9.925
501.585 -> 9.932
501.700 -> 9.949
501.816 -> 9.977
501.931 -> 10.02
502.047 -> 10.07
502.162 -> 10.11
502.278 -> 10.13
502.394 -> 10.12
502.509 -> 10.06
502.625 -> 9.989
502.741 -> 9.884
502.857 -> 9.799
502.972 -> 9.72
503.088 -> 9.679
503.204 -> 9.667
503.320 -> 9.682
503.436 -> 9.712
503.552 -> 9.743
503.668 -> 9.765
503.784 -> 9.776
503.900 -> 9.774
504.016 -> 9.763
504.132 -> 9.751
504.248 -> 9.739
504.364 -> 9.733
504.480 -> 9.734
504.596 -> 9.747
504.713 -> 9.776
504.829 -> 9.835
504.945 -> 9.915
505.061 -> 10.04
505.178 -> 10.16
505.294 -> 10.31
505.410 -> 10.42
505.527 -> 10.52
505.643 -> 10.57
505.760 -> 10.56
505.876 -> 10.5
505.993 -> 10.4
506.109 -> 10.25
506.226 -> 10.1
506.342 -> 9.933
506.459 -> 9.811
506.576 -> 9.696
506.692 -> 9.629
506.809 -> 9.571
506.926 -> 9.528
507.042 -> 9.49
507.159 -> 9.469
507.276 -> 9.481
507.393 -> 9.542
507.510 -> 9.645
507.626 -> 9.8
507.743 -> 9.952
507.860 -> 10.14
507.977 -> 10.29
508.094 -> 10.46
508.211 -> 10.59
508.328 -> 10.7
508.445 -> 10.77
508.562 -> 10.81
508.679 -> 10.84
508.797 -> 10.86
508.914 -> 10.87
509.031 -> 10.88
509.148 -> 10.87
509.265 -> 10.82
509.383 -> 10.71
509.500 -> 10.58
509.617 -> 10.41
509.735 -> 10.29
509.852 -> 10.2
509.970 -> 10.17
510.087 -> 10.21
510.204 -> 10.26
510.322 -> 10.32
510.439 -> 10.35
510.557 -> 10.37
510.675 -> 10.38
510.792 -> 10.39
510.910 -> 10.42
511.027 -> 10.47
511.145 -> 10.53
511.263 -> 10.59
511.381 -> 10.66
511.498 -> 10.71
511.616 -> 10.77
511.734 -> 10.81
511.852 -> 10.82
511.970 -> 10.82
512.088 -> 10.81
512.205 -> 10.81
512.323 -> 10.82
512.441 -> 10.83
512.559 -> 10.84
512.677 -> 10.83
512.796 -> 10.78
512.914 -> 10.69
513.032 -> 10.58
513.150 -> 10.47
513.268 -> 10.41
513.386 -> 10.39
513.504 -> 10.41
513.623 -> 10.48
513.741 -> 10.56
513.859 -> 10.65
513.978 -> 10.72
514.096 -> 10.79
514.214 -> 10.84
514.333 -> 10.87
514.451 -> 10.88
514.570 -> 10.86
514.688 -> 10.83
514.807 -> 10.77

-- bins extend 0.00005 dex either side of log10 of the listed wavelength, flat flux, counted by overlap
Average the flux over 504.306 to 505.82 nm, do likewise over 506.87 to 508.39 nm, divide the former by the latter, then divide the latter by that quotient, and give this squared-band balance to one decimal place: 9.8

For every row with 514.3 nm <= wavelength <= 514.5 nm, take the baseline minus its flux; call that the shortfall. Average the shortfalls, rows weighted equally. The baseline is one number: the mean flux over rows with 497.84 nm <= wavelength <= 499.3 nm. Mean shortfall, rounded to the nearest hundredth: -0.44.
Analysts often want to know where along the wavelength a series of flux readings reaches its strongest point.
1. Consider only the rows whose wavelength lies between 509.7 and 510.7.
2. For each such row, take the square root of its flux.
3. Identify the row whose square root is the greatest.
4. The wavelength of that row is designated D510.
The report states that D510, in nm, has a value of 510.675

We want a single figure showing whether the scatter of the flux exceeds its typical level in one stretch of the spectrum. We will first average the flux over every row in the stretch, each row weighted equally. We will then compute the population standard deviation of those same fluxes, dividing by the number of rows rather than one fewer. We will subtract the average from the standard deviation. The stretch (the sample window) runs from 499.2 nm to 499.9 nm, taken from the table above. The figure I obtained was -10.3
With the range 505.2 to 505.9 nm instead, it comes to -10.4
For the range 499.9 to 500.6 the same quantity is -10.3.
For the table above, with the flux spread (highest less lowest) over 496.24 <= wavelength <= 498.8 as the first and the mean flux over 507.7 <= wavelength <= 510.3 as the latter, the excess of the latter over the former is 9.2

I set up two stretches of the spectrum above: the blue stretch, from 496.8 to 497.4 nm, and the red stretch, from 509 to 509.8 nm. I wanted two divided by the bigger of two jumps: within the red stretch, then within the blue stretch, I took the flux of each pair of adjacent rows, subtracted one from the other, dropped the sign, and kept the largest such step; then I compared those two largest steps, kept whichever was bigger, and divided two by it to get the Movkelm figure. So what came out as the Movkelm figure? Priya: 10.5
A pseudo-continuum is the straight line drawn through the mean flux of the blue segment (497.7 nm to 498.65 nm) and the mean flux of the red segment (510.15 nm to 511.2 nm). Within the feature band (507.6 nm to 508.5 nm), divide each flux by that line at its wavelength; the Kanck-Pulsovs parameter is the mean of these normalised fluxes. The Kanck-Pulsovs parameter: 1.00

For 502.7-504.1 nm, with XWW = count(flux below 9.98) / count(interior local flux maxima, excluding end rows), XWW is 12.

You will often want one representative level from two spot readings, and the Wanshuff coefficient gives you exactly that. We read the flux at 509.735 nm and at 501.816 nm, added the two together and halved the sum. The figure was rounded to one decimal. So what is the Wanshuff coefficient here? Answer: 10.1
